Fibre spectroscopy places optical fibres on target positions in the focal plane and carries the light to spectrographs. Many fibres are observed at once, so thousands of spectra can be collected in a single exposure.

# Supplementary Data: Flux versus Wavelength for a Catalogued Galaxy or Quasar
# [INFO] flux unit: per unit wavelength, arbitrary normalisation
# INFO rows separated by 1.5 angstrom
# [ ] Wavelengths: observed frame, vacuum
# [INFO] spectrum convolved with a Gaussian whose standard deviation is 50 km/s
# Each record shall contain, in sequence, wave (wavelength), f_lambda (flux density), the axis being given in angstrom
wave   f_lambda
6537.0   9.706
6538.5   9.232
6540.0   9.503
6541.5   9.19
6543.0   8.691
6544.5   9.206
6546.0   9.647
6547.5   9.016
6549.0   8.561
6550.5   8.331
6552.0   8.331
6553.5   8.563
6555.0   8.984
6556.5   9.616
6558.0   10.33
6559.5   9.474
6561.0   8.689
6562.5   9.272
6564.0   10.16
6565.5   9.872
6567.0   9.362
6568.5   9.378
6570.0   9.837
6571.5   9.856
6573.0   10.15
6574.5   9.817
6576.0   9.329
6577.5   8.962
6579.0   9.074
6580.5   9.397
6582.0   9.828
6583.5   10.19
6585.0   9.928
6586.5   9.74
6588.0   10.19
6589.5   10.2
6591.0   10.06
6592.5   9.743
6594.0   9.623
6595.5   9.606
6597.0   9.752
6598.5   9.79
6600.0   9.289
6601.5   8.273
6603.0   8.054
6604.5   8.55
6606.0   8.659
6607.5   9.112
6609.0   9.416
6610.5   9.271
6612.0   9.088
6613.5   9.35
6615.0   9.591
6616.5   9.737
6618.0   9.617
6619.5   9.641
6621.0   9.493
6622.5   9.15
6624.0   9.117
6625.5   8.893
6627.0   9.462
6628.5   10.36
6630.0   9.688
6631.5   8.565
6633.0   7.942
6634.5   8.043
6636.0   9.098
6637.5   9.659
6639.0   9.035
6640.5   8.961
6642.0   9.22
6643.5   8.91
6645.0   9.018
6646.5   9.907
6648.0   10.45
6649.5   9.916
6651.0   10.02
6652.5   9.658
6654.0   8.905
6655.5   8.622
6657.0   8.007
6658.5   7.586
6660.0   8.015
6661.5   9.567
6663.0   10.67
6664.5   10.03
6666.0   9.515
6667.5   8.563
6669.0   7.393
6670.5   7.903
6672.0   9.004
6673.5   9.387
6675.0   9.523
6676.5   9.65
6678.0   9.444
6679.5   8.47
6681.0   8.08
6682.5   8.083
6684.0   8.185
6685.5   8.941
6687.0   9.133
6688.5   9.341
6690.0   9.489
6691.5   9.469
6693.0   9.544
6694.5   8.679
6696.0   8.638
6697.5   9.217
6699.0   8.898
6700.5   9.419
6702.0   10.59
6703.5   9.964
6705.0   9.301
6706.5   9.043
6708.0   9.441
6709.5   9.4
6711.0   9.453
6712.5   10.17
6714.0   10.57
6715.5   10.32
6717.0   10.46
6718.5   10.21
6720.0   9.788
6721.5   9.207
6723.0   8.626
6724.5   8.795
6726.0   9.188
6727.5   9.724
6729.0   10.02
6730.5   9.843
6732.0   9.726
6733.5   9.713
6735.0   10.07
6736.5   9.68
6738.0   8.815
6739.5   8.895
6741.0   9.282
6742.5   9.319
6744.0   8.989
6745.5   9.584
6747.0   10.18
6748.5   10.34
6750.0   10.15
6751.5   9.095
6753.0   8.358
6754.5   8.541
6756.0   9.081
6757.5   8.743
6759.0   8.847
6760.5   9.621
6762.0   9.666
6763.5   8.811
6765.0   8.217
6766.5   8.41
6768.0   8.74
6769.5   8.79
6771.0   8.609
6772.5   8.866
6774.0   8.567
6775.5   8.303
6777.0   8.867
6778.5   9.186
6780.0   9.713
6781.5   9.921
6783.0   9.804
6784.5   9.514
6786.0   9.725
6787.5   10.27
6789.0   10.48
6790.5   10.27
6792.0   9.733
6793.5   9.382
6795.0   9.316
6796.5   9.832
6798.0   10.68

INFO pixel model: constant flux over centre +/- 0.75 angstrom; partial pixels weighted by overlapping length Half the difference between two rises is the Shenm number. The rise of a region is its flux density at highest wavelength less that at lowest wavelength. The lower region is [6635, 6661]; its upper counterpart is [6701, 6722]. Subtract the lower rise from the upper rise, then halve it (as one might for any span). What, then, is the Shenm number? -0.15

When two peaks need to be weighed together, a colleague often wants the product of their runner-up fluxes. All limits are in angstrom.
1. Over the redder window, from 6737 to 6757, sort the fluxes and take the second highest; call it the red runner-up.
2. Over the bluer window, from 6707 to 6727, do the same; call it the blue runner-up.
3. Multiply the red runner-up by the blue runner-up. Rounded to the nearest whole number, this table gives 106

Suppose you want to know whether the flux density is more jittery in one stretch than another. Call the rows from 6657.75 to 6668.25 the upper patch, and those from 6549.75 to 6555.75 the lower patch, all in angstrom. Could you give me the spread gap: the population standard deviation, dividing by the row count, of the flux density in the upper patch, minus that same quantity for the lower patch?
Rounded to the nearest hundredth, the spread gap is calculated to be 0.77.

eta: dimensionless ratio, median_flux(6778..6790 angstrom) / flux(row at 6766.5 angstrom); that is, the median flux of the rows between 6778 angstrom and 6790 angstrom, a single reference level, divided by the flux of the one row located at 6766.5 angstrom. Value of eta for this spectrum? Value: 1.16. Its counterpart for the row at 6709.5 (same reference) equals 1.04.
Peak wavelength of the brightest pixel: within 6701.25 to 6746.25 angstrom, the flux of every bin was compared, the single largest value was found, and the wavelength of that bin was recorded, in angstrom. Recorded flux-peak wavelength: 6702.0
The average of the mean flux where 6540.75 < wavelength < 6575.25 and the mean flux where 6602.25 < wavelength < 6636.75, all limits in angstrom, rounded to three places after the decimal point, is 9.222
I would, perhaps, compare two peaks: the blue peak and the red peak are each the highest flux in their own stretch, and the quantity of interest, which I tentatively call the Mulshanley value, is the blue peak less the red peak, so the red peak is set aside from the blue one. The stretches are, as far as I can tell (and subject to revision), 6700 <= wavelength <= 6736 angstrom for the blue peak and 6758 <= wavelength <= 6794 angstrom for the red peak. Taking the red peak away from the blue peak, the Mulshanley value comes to 0.11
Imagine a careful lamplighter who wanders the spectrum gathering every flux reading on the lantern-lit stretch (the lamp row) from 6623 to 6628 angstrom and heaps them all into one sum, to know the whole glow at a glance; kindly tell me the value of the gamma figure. 27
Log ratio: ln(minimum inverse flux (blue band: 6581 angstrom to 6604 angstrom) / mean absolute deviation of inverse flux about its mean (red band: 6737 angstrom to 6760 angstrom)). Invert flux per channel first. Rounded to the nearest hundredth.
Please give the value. 2.89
